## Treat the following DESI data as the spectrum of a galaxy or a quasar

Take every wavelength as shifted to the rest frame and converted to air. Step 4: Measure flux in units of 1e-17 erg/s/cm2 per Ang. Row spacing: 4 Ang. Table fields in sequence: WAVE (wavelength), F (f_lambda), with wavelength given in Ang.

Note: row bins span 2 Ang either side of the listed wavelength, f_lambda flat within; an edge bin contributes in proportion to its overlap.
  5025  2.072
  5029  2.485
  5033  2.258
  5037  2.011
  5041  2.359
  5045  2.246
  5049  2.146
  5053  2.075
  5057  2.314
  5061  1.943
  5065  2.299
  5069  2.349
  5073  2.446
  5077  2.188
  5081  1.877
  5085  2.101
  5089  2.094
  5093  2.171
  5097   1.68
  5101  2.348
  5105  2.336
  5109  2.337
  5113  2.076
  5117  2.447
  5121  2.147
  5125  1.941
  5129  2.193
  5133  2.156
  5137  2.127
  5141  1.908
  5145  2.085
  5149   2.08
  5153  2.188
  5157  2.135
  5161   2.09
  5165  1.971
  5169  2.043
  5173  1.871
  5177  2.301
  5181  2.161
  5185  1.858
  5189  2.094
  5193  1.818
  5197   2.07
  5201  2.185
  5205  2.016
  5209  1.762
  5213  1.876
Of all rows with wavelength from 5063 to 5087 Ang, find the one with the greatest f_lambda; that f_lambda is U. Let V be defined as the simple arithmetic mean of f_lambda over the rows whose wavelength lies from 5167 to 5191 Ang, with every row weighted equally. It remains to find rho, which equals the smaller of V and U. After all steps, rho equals 2.05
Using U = 2.446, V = 2.05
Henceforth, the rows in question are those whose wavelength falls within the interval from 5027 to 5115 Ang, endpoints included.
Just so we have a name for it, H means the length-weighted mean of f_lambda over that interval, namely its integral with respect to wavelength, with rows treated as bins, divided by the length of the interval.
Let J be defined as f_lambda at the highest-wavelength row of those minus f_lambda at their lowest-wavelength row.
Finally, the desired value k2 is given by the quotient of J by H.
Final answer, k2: -0.19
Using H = 2.19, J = -0.4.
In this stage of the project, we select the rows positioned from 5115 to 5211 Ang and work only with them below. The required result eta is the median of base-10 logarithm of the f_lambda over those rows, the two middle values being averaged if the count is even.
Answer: 0.3196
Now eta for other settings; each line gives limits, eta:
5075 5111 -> 0.3367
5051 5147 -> 0.3327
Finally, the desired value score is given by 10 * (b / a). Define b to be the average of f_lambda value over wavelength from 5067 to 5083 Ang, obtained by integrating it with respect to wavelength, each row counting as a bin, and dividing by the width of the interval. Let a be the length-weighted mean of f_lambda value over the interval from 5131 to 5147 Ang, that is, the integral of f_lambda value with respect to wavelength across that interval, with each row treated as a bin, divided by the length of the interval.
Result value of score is 10.7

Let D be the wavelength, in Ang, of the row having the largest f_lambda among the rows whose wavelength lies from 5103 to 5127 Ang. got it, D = 5117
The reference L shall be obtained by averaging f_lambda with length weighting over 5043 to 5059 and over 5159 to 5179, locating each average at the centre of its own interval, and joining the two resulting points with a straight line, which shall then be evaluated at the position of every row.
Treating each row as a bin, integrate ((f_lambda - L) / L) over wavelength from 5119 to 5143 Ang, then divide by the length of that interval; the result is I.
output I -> -0.010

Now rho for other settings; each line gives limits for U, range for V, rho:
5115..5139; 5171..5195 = 2.02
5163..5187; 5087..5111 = 2.16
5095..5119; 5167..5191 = 2.05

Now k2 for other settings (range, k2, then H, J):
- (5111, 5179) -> 0.11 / 2.10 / 0.2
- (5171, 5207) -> 0.07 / 2.04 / 0.1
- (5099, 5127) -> -0.18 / 2.23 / -0.4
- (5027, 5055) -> -0.18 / 2.23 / -0.4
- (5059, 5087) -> 0.07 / 2.17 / 0.2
